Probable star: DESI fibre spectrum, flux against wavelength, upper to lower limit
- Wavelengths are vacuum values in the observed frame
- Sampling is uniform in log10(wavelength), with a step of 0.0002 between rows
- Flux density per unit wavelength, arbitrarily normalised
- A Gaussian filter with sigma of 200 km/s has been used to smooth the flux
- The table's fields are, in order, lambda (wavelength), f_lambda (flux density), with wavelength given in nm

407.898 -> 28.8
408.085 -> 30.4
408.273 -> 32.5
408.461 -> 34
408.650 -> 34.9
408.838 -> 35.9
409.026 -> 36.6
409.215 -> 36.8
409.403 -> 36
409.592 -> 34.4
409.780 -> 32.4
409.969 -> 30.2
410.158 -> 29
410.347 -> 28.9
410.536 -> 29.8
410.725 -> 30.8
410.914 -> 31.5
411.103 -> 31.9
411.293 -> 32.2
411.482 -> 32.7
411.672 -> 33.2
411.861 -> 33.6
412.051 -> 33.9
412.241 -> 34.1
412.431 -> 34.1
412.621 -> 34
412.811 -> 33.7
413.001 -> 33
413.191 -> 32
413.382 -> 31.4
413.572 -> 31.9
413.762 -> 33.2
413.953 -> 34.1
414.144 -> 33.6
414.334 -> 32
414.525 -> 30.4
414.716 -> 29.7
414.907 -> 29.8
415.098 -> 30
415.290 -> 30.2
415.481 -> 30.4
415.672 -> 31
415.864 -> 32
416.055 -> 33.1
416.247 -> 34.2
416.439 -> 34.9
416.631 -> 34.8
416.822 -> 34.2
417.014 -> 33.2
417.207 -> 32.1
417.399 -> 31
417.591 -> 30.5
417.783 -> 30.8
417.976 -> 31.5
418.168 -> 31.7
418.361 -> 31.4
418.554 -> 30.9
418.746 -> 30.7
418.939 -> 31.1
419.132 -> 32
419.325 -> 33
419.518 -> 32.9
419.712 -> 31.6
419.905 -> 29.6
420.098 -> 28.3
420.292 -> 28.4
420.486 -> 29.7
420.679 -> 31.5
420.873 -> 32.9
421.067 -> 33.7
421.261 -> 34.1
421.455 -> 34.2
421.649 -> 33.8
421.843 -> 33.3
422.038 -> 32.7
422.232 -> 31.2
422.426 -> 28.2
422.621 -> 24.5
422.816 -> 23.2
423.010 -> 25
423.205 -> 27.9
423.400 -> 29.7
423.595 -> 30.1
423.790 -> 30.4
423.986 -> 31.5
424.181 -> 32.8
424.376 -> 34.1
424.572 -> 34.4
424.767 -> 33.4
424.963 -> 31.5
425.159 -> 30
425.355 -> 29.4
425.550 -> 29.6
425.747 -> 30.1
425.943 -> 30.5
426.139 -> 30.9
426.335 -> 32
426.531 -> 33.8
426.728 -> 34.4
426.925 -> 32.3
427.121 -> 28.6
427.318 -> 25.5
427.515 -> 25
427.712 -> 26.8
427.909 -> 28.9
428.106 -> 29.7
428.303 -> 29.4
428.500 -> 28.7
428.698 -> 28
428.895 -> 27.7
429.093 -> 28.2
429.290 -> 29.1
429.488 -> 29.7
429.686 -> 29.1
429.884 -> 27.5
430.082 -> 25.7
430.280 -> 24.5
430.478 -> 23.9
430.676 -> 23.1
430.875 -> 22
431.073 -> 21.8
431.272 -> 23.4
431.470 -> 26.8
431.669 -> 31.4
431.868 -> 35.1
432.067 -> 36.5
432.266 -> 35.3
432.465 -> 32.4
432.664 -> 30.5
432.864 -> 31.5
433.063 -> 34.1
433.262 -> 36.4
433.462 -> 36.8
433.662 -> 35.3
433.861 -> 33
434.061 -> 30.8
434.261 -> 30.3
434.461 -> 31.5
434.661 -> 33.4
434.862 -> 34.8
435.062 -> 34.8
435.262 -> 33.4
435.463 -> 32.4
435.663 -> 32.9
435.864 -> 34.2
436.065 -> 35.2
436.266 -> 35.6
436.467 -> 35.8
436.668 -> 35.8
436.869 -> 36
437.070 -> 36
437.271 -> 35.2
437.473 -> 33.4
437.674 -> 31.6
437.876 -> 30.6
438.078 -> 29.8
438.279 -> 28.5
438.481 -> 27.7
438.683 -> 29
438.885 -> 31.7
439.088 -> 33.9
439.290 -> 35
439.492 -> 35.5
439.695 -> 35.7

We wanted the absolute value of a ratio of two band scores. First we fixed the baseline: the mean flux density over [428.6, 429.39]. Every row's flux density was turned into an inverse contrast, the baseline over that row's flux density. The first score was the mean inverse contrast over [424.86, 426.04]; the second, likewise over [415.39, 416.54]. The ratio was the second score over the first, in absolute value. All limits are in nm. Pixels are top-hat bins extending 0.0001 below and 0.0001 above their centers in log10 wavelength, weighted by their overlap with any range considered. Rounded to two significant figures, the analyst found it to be 0.93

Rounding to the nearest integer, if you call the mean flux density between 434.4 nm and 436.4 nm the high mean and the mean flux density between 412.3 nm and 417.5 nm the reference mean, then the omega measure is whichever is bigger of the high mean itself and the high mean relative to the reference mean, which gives 34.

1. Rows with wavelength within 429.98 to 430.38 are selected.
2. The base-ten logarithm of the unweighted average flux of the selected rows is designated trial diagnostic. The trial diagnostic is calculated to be 1.40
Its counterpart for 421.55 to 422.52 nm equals 1.50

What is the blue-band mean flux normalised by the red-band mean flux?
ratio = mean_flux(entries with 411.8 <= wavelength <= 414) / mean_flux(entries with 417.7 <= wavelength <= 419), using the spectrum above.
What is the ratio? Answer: 1.07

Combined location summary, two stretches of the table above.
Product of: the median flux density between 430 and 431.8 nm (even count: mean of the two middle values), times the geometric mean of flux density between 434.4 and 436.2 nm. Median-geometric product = 803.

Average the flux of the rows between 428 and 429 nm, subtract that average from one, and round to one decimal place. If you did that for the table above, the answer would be -27.7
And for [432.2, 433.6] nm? -32.9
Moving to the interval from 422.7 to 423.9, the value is -26.7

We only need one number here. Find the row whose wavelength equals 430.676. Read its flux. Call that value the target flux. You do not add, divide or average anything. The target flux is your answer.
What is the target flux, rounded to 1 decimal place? 23.1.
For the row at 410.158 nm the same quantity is 29.0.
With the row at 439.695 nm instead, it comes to 35.7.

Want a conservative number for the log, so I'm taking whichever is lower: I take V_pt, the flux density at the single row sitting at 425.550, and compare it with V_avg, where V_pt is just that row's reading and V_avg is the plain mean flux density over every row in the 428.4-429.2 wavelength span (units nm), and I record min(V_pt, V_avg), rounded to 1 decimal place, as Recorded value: 28.2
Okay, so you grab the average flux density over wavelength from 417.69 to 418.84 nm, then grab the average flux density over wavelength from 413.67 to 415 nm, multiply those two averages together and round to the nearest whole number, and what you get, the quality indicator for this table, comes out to 992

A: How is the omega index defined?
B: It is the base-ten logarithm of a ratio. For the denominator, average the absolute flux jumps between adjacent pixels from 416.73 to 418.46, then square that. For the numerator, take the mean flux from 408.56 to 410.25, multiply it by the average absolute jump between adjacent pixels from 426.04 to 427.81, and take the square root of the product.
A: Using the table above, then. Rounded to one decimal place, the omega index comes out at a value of 1.3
